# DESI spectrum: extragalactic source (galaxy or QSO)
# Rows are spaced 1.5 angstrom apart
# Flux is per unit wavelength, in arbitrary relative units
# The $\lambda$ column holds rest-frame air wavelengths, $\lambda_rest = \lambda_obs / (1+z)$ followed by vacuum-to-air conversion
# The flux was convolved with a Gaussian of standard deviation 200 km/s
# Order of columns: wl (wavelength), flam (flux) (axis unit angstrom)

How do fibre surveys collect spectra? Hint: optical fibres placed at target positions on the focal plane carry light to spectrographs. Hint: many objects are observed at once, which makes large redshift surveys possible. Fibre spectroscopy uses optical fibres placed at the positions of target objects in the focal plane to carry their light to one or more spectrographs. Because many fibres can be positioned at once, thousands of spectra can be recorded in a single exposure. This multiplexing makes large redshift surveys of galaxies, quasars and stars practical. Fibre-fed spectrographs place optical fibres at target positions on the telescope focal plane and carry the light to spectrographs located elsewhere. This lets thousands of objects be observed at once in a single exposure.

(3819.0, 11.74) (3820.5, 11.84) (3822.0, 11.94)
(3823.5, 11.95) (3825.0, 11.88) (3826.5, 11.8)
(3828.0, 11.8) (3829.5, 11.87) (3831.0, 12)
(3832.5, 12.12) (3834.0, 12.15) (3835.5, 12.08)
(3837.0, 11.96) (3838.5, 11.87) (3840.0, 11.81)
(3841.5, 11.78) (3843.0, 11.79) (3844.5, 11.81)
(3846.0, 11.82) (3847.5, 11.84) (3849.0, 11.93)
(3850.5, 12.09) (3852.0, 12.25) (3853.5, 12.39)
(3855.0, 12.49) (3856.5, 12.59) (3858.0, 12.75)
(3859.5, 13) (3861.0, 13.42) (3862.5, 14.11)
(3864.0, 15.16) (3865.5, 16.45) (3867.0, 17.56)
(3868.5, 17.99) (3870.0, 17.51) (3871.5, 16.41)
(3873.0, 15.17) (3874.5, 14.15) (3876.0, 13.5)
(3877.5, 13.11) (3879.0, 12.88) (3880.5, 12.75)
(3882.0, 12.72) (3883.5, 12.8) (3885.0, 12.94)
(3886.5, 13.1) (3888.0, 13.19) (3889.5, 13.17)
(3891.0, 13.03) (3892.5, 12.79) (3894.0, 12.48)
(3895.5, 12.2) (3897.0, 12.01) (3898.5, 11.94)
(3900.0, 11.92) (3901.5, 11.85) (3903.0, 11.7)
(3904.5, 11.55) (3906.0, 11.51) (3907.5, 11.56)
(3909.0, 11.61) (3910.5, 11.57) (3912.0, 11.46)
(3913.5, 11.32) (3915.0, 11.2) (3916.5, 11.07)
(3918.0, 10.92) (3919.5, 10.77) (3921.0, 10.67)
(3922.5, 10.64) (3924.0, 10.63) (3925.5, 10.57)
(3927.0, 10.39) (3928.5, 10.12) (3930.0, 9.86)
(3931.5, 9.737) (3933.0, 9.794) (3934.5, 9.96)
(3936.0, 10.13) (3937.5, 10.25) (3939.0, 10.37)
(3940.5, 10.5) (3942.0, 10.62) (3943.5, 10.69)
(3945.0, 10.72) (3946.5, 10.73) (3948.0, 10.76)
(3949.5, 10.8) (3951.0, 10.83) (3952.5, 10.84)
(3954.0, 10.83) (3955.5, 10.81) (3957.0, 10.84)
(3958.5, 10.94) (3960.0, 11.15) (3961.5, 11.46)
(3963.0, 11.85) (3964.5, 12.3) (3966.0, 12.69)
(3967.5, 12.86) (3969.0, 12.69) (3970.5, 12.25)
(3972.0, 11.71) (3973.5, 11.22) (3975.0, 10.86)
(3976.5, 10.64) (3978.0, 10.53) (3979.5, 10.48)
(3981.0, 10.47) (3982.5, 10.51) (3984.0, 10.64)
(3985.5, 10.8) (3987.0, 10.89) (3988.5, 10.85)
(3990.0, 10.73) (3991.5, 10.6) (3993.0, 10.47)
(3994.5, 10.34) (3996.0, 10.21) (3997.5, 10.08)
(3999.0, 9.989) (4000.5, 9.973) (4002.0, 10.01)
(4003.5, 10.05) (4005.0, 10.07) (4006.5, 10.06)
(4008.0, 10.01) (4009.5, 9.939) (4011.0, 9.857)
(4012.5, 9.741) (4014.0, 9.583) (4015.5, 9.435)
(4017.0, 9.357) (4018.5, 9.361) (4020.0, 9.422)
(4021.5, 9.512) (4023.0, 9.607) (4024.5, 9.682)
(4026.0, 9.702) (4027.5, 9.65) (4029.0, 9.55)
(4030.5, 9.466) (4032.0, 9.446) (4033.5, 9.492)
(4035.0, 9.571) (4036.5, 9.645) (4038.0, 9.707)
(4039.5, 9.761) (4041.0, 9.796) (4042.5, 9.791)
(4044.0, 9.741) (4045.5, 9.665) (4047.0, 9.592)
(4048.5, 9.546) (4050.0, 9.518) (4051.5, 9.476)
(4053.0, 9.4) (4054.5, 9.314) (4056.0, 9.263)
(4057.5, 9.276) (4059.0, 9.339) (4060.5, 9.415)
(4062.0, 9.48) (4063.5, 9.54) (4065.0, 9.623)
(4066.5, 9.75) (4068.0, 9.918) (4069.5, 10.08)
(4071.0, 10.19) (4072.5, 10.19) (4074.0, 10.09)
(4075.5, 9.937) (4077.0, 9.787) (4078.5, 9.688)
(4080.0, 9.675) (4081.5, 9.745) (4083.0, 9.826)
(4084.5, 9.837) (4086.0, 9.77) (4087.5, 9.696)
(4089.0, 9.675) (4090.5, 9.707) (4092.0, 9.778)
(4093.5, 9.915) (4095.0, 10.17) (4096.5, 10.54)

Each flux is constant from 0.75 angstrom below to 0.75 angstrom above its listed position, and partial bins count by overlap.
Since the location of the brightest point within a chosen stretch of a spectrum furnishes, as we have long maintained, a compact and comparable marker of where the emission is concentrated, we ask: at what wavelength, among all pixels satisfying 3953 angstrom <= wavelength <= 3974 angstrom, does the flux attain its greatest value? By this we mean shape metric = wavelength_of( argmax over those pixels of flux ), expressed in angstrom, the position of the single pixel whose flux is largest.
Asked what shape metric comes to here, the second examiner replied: 3967.5 angstrom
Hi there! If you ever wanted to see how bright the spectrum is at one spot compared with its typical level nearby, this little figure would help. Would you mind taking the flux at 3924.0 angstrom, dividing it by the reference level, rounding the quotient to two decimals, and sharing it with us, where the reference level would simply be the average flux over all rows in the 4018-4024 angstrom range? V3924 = 1.12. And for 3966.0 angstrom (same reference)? 1.34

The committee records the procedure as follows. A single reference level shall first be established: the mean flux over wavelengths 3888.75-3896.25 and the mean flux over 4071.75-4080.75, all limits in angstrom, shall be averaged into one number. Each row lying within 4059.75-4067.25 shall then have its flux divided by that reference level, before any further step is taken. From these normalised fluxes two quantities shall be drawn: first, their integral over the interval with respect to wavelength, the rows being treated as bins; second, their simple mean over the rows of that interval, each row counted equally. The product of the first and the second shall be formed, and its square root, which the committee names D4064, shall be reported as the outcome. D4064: 2.31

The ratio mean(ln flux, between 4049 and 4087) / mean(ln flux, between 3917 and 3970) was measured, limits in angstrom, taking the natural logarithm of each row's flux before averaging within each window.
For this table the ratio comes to 0.95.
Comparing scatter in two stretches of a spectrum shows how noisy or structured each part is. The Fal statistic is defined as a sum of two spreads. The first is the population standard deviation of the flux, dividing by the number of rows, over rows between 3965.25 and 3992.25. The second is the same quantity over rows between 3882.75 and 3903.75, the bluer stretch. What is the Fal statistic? 1.4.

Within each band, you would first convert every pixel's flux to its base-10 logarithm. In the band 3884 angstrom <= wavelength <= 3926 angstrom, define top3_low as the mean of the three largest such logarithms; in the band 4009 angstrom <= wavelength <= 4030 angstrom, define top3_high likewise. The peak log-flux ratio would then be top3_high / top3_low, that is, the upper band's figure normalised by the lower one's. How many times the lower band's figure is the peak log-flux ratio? 0.89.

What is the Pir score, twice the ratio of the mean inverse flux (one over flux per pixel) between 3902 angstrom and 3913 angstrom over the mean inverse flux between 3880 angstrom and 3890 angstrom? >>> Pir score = 2.24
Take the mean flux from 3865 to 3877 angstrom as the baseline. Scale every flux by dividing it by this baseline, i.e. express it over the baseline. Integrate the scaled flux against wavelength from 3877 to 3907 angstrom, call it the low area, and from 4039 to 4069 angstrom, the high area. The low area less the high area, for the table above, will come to 5.4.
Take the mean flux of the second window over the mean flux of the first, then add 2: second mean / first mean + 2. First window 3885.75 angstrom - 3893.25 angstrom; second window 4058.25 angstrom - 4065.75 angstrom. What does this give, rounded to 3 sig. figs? 2.73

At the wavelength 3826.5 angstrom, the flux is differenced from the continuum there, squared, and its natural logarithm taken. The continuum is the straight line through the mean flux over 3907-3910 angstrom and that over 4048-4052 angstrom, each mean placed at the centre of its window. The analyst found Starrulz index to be 0.0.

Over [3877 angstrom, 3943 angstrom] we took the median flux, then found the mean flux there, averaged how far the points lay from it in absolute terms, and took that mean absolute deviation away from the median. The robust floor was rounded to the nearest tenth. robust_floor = 10.6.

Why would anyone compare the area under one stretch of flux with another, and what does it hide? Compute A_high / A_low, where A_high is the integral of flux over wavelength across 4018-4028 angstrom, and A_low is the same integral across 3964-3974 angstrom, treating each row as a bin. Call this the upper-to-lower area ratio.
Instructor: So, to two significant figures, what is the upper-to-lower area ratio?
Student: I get 0.78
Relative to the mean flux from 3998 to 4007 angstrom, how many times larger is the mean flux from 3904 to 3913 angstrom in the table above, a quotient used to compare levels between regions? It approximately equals 1.15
